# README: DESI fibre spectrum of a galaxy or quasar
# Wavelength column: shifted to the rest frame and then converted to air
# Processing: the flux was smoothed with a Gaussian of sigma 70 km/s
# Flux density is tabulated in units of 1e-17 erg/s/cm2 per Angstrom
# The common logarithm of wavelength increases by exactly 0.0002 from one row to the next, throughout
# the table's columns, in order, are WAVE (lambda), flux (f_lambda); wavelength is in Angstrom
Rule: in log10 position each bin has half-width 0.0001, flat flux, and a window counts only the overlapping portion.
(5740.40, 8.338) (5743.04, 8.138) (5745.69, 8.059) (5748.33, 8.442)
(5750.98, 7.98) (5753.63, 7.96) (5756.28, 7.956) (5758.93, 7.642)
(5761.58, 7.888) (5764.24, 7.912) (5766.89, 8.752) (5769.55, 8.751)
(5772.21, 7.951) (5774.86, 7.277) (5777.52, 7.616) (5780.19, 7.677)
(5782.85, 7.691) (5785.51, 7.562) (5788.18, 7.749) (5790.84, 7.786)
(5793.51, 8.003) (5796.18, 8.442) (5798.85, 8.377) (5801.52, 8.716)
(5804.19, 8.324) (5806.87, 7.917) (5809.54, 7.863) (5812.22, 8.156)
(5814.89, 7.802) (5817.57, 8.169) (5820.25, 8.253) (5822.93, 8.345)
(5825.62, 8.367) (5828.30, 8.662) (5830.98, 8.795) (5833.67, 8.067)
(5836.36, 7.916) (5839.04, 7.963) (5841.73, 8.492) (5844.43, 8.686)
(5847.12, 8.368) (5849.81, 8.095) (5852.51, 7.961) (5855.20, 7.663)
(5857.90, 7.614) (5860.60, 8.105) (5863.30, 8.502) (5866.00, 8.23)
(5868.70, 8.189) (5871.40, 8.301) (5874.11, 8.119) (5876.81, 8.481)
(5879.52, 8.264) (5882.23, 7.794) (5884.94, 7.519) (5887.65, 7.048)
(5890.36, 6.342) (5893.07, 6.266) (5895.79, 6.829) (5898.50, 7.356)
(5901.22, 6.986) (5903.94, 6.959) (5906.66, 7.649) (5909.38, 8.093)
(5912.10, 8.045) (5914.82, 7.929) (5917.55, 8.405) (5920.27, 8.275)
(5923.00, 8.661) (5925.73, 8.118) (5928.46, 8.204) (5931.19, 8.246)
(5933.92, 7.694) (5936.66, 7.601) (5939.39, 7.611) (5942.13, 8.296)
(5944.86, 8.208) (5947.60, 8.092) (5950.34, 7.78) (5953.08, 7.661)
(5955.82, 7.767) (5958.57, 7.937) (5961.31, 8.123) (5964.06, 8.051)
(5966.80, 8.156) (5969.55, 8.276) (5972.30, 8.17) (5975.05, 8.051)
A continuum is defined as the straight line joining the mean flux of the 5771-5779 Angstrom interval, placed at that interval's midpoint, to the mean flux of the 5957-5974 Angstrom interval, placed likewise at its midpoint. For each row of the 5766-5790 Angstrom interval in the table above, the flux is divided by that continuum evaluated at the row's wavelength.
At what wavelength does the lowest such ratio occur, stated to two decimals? 5774.86 Angstrom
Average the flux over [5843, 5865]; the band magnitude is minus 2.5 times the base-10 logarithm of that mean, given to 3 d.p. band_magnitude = -2.274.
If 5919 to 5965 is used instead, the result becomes -2.260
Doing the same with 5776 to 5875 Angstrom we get -2.274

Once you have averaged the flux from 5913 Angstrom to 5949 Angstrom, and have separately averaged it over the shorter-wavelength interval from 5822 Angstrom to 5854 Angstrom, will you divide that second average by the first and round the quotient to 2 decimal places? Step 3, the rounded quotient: 1.03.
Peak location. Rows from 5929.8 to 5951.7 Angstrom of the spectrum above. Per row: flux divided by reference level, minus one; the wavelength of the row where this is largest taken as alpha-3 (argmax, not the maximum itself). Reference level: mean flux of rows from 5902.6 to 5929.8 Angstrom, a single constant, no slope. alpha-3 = 5942.13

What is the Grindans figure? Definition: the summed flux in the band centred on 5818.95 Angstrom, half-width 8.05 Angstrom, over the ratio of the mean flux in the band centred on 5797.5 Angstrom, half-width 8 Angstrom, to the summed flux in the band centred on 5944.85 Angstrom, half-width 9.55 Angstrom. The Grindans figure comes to 328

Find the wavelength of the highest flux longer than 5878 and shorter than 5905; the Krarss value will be 5879.52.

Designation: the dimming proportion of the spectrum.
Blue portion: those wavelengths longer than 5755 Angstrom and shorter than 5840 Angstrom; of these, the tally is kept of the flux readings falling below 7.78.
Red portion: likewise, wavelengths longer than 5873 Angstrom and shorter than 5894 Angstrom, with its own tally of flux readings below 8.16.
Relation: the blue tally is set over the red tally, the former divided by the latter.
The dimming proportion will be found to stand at 1.2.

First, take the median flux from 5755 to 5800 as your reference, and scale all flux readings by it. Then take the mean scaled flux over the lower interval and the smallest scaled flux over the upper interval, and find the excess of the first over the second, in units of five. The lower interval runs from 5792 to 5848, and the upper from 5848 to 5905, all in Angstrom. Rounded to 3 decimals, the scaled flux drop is 0.051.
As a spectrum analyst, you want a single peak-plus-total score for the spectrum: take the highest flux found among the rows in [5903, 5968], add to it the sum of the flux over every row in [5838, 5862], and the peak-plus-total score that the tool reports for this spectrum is 82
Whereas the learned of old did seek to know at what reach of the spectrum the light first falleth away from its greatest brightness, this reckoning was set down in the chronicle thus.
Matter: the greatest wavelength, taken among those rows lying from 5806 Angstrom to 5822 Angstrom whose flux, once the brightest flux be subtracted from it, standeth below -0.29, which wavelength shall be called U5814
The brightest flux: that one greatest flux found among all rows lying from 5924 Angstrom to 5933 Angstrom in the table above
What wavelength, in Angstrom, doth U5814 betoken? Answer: 5814.89 Angstrom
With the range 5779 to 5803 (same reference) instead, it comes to 5790.84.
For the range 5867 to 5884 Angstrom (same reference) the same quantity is 5882.23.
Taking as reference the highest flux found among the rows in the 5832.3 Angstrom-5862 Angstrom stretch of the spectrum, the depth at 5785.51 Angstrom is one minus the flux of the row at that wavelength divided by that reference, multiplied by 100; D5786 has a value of 13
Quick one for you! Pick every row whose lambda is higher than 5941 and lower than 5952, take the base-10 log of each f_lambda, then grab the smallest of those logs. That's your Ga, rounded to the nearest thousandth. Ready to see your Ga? 0.891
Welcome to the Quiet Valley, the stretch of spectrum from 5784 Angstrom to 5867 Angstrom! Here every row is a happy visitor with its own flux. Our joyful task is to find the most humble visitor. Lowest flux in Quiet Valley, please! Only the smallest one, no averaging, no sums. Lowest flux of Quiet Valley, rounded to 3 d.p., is 7.562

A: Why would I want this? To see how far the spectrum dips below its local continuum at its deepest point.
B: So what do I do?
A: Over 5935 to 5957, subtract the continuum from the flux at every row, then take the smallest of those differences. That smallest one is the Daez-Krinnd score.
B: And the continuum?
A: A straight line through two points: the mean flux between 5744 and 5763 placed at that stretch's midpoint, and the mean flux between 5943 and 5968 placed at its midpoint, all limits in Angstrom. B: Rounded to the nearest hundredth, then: -0.38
